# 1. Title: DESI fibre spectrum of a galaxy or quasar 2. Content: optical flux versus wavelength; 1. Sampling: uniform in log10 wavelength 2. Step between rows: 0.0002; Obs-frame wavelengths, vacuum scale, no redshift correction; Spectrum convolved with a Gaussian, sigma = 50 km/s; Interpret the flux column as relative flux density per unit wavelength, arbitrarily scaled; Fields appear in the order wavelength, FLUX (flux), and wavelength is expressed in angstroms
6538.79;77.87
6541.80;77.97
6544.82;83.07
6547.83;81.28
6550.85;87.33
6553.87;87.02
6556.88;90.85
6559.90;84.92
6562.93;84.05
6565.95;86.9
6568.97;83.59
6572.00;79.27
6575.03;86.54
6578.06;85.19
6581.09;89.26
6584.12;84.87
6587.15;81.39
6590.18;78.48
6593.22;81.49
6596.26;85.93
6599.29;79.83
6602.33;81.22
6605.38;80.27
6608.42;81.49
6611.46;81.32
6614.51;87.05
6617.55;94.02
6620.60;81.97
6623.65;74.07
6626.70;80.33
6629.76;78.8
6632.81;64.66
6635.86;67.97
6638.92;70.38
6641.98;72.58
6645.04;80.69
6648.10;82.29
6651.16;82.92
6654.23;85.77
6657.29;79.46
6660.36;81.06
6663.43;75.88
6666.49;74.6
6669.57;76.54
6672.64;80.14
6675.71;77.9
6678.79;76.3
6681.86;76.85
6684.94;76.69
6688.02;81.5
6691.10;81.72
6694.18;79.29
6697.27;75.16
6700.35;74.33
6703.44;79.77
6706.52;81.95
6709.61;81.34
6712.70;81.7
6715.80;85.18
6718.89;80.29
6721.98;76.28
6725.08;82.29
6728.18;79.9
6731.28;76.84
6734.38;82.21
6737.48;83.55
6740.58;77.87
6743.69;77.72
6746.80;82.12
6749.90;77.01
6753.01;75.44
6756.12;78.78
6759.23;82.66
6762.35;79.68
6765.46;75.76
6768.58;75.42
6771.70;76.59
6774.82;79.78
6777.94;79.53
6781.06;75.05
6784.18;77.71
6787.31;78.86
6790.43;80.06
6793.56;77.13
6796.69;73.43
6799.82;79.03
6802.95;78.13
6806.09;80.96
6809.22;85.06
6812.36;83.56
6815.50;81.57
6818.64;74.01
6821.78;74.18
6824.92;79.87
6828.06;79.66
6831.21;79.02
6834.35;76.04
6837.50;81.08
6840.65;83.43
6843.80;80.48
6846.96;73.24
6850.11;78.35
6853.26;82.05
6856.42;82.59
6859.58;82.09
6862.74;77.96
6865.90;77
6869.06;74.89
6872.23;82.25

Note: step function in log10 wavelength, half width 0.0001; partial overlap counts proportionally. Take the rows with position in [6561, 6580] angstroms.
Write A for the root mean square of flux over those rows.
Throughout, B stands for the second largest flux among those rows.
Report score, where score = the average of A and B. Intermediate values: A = 84.3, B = 86.54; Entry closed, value 85.4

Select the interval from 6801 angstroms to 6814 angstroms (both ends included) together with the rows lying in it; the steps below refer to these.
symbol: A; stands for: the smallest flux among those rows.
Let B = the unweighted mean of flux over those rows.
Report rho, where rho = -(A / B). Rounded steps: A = 78.13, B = 81.9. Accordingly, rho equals -0.954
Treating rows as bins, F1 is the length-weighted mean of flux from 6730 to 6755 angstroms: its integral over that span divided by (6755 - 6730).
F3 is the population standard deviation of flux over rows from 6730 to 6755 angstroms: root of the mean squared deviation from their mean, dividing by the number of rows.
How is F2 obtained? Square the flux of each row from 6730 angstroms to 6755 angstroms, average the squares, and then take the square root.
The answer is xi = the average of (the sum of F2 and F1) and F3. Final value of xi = 80.6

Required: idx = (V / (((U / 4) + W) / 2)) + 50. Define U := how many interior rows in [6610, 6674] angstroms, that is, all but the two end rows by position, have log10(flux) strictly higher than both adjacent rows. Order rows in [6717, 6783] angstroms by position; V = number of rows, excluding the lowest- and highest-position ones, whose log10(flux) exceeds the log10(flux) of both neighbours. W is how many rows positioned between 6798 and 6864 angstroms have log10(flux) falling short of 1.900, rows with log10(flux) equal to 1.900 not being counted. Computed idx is 51.0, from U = 4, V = 5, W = 9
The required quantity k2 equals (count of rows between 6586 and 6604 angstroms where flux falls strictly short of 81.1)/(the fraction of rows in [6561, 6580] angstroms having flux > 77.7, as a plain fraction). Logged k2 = 2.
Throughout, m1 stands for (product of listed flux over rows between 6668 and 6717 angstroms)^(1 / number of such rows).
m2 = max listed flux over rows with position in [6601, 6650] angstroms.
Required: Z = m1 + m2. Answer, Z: 173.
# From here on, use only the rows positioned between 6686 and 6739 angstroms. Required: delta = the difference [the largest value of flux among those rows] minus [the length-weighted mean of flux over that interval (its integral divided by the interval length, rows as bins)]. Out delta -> 5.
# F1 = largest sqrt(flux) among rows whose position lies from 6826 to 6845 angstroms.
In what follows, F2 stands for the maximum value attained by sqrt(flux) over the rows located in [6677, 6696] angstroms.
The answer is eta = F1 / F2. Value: 1.01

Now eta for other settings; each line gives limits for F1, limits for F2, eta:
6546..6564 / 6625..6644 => 1.06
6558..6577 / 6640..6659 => 1.01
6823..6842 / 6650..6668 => 0.99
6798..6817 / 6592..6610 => 0.99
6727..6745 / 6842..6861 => 1.01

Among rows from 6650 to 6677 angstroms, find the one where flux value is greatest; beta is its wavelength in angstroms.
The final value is 6654.23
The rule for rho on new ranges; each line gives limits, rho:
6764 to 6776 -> -0.981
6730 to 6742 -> -0.959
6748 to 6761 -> -0.961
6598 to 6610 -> -0.989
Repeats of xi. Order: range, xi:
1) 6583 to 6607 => 82.9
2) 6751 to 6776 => 79.2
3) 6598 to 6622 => 85.7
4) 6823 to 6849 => 80.6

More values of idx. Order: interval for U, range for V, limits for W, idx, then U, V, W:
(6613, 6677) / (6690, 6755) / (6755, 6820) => 50.8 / 5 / 5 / 12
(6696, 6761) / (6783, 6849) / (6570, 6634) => 51.6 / 5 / 5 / 5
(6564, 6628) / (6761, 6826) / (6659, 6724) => 50.6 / 6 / 4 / 11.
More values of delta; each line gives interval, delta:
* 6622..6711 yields 8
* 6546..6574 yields 6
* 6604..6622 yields 10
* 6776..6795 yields 2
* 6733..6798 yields 5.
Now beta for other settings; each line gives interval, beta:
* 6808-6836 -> 6809.22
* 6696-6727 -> 6715.80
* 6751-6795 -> 6759.23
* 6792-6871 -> 6809.22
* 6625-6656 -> 6654.23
